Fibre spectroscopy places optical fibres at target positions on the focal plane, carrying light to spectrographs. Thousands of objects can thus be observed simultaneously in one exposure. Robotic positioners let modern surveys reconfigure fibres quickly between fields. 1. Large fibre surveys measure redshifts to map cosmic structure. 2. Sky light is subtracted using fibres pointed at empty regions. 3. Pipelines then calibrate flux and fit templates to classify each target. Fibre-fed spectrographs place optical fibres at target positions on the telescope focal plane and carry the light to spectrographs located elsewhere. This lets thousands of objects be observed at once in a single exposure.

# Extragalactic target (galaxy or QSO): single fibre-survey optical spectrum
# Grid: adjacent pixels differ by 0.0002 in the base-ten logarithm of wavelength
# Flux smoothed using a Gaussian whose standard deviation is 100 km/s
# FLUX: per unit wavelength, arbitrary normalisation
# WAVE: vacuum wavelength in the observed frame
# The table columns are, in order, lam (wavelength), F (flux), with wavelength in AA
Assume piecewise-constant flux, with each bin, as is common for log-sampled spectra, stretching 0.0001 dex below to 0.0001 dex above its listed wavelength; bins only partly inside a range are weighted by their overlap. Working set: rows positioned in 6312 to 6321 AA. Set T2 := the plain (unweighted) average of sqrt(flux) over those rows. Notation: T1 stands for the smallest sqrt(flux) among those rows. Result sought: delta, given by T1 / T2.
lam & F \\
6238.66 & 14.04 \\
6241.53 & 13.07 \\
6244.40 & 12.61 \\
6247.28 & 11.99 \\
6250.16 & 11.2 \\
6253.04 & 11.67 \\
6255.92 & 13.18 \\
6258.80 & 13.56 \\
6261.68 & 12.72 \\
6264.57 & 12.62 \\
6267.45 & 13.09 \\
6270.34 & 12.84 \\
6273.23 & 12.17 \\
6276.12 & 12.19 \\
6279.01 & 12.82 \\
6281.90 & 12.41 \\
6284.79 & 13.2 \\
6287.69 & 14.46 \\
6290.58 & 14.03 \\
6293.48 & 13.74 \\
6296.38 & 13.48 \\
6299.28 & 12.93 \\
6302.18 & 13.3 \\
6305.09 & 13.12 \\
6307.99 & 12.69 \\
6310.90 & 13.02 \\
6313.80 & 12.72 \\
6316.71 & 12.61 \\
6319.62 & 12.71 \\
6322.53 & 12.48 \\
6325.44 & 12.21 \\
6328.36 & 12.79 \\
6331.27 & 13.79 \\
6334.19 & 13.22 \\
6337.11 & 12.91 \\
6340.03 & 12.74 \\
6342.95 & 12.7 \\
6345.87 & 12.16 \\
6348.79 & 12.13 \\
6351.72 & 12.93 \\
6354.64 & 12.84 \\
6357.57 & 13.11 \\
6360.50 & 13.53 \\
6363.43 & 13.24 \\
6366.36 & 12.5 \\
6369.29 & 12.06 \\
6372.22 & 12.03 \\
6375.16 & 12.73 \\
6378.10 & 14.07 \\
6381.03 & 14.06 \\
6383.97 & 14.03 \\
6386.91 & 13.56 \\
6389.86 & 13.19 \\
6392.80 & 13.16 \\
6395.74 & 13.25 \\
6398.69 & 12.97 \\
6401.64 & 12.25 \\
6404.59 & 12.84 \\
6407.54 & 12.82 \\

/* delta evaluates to 0.997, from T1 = 3.55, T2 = 3.56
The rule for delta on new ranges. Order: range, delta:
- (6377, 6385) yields 0.999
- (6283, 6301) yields 0.974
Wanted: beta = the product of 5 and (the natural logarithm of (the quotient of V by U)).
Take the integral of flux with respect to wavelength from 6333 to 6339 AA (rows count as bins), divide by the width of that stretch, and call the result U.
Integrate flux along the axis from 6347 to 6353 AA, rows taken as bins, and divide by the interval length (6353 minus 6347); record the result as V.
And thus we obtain -0.2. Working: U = 13.0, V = 12.5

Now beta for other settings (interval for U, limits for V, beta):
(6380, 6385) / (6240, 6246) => -0.4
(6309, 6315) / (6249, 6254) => -0.6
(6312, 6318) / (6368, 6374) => -0.3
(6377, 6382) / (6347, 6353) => -0.6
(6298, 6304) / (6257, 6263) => 0.0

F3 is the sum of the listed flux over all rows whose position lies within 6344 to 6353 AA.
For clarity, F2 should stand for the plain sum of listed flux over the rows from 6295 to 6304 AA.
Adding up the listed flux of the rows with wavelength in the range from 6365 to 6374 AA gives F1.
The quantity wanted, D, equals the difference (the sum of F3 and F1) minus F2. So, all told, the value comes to 34.1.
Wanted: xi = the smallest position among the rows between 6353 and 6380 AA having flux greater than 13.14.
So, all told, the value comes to 6360.50 AA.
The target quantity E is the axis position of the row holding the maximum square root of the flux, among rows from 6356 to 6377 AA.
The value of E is 6360.50 AA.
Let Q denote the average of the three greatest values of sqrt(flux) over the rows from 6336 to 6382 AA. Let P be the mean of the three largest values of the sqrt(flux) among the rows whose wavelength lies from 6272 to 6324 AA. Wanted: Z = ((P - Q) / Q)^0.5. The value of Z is 0.08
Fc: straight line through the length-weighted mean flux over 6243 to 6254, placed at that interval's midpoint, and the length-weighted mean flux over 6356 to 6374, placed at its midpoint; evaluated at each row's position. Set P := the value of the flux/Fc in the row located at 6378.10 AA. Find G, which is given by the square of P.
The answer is 1.20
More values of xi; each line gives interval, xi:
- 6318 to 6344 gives 6331.27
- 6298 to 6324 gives 6302.18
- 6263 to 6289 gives 6284.79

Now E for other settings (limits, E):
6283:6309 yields 6287.69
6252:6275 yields 6258.80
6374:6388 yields 6378.10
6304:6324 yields 6305.09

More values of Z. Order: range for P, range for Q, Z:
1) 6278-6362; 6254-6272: 0.17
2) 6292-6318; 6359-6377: 0.11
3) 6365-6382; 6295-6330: 0.11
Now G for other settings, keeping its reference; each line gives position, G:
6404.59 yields 0.97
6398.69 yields 1.00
